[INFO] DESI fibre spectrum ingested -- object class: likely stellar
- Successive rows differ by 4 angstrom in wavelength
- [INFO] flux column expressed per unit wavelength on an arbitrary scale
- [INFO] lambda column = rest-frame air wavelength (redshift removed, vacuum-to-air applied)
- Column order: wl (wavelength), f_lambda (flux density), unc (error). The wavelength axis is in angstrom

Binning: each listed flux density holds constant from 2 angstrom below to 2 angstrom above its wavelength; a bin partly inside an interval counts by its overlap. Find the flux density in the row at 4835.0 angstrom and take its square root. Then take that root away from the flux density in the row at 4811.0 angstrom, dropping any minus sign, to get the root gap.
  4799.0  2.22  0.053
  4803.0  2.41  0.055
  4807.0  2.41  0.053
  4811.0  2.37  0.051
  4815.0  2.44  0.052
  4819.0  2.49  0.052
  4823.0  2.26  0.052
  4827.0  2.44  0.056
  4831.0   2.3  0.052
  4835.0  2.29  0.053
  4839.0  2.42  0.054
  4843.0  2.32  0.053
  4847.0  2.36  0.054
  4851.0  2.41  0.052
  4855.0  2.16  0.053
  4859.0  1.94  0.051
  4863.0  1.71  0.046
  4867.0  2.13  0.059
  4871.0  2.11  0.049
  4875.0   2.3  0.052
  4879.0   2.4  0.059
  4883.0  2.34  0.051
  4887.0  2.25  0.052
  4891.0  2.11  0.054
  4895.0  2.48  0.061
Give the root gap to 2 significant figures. 0.86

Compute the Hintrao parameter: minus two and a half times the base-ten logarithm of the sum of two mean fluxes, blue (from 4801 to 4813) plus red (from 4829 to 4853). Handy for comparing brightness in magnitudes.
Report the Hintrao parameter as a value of -1.69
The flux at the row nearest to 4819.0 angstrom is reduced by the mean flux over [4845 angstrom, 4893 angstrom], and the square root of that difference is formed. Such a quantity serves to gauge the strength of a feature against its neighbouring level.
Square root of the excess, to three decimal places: 0.552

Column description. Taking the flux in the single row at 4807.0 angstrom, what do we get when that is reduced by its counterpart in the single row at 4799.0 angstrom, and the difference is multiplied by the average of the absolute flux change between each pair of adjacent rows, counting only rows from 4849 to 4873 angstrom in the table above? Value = 0.04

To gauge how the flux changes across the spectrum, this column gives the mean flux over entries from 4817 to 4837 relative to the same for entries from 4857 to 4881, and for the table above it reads 1.12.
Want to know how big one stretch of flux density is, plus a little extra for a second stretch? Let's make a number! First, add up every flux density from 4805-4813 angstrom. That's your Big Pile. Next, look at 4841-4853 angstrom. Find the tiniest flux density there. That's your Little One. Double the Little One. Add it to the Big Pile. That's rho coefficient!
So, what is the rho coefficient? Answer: 9.4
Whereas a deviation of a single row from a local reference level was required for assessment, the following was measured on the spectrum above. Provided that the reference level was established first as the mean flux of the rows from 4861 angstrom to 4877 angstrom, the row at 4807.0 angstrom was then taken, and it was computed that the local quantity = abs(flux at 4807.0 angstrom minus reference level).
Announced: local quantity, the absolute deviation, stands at 0.35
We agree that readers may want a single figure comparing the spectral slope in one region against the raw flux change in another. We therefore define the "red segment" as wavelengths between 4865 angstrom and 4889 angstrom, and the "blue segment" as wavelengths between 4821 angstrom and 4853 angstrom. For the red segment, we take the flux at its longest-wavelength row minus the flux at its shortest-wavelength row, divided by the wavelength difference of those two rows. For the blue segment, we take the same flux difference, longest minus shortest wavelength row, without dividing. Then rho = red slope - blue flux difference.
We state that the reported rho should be -0.14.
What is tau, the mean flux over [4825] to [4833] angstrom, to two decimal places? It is 2.37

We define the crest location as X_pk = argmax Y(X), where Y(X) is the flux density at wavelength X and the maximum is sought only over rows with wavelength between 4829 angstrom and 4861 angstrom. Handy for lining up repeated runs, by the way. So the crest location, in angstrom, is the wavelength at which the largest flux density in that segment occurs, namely 4839.0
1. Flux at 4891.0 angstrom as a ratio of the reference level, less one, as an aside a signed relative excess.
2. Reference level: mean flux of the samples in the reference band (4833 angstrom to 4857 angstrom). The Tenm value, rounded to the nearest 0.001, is -0.093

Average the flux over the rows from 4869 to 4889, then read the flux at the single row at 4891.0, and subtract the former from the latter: -0.17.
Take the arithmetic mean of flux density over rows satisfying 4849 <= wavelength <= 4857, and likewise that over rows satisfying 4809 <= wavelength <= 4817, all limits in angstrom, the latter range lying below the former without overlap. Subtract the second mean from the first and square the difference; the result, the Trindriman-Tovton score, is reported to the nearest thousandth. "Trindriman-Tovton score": 0.014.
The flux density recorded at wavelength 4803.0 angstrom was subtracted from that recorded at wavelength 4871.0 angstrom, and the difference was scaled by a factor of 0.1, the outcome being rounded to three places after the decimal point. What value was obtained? -0.030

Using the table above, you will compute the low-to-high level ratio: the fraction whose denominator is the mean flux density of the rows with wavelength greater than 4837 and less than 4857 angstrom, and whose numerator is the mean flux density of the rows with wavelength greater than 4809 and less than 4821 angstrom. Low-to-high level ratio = 1.04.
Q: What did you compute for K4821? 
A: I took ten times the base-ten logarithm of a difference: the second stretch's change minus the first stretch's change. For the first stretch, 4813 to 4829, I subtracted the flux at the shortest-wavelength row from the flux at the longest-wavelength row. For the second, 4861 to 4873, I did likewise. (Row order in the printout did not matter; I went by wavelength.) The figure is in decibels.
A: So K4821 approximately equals -4.0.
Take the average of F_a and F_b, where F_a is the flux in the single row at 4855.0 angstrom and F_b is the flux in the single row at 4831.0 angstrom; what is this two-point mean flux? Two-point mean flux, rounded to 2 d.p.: 2.23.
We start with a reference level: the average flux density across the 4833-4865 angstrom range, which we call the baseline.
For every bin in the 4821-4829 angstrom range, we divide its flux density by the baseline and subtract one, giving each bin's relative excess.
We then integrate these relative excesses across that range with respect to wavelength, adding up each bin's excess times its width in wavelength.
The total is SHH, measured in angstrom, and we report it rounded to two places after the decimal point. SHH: 0.54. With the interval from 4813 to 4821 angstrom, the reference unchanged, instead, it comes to 0.96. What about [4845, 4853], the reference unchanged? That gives 0.67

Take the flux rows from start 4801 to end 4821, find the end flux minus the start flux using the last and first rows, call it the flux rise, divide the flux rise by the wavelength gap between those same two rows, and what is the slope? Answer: 0.005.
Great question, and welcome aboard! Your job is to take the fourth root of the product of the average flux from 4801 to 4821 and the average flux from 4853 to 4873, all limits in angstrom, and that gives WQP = 1.49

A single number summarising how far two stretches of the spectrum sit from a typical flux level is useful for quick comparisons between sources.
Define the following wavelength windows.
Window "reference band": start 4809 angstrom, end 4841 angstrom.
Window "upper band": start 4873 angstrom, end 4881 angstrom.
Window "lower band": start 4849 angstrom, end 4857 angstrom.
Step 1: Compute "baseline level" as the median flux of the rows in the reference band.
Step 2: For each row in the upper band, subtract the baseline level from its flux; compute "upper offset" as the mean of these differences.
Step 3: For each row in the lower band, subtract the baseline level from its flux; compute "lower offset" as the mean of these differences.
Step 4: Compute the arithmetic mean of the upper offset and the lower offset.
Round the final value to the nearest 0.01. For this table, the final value -0.08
